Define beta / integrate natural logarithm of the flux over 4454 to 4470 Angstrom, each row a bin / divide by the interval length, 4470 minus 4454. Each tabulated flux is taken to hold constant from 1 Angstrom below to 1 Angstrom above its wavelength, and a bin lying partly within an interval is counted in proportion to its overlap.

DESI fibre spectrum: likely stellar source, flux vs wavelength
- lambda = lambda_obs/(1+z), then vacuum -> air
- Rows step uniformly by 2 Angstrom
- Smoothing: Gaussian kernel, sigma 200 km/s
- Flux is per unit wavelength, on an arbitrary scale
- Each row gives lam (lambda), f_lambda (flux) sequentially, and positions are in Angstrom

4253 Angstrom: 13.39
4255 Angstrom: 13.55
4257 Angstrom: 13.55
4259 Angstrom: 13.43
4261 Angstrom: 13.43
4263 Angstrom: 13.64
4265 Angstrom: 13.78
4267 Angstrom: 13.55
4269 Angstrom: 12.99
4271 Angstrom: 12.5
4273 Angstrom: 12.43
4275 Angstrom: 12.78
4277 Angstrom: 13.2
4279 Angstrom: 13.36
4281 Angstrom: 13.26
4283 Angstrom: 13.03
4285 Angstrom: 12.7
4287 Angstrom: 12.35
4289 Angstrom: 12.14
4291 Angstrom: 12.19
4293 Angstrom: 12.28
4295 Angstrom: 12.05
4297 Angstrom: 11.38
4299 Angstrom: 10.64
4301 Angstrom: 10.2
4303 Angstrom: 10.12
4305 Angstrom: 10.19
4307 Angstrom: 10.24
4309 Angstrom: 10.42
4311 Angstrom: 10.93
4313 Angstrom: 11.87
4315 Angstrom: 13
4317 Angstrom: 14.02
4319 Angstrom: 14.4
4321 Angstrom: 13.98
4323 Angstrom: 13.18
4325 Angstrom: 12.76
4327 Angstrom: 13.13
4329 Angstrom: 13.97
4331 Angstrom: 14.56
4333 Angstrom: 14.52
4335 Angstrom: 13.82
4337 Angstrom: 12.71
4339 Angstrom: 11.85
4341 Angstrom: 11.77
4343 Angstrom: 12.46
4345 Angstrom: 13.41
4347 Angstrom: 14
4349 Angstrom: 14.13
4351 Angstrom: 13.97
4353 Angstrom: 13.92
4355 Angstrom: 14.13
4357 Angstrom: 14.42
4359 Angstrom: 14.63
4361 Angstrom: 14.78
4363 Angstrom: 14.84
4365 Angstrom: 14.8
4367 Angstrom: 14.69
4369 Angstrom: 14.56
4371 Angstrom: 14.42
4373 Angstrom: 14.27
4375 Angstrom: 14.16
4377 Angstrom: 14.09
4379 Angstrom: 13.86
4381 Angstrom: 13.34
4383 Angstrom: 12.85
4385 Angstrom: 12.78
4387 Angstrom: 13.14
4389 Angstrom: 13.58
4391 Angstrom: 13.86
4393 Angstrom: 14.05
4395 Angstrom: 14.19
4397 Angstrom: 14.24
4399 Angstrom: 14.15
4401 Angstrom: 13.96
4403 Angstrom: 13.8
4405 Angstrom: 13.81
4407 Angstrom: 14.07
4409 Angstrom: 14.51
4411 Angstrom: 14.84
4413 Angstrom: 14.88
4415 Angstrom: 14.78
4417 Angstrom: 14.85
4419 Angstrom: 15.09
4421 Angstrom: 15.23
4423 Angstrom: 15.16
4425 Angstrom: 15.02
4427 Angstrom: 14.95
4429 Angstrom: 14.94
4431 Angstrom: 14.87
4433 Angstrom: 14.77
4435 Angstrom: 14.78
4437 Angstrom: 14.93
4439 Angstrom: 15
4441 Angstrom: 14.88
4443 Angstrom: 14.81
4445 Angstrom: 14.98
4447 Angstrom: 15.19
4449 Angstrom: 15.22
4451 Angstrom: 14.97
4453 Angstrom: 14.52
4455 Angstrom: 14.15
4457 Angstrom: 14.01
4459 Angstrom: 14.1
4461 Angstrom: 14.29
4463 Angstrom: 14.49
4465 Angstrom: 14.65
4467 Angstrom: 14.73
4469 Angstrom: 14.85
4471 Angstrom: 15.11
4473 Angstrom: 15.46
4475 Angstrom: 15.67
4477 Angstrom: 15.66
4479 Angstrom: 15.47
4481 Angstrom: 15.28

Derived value 2.67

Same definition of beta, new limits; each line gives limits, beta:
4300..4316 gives 2.38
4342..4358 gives 2.62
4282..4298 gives 2.51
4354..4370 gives 2.68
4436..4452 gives 2.71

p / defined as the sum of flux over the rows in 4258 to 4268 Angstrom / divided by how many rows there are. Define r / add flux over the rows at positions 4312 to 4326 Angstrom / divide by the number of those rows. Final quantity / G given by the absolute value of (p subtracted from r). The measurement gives 0.3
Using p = 13.6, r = 13.3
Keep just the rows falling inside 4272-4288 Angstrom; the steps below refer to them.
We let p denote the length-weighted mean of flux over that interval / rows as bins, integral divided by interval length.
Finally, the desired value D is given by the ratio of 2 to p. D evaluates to 0.155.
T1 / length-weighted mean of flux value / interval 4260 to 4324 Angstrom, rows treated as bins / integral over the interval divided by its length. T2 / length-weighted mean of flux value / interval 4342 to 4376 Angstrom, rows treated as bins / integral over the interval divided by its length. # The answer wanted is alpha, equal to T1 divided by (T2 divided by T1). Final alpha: 10.8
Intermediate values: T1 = 12.4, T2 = 14.2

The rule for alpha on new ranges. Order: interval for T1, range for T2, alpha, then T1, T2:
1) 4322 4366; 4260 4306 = 15.2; 13.7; 12.4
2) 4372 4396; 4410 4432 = 12.5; 13.7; 15.0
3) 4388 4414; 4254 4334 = 15.8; 14.1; 12.6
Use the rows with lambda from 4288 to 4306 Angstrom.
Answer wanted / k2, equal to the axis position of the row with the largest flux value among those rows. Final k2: 4293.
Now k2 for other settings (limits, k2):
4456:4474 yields 4473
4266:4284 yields 4267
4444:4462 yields 4449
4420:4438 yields 4421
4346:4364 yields 4363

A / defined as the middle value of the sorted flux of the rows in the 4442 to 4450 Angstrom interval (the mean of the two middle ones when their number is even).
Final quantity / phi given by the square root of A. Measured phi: 3.88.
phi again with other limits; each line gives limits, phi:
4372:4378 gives 3.76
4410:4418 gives 3.85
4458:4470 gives 3.82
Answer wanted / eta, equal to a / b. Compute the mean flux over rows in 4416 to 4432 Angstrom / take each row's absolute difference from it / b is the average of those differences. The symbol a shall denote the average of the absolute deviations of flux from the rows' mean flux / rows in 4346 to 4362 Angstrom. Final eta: 2.4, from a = 0.27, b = 0.1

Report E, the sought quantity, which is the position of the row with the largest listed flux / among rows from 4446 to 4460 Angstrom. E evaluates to 4449 Angstrom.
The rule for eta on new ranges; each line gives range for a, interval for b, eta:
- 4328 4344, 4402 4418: 2.5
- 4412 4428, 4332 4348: 0.1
